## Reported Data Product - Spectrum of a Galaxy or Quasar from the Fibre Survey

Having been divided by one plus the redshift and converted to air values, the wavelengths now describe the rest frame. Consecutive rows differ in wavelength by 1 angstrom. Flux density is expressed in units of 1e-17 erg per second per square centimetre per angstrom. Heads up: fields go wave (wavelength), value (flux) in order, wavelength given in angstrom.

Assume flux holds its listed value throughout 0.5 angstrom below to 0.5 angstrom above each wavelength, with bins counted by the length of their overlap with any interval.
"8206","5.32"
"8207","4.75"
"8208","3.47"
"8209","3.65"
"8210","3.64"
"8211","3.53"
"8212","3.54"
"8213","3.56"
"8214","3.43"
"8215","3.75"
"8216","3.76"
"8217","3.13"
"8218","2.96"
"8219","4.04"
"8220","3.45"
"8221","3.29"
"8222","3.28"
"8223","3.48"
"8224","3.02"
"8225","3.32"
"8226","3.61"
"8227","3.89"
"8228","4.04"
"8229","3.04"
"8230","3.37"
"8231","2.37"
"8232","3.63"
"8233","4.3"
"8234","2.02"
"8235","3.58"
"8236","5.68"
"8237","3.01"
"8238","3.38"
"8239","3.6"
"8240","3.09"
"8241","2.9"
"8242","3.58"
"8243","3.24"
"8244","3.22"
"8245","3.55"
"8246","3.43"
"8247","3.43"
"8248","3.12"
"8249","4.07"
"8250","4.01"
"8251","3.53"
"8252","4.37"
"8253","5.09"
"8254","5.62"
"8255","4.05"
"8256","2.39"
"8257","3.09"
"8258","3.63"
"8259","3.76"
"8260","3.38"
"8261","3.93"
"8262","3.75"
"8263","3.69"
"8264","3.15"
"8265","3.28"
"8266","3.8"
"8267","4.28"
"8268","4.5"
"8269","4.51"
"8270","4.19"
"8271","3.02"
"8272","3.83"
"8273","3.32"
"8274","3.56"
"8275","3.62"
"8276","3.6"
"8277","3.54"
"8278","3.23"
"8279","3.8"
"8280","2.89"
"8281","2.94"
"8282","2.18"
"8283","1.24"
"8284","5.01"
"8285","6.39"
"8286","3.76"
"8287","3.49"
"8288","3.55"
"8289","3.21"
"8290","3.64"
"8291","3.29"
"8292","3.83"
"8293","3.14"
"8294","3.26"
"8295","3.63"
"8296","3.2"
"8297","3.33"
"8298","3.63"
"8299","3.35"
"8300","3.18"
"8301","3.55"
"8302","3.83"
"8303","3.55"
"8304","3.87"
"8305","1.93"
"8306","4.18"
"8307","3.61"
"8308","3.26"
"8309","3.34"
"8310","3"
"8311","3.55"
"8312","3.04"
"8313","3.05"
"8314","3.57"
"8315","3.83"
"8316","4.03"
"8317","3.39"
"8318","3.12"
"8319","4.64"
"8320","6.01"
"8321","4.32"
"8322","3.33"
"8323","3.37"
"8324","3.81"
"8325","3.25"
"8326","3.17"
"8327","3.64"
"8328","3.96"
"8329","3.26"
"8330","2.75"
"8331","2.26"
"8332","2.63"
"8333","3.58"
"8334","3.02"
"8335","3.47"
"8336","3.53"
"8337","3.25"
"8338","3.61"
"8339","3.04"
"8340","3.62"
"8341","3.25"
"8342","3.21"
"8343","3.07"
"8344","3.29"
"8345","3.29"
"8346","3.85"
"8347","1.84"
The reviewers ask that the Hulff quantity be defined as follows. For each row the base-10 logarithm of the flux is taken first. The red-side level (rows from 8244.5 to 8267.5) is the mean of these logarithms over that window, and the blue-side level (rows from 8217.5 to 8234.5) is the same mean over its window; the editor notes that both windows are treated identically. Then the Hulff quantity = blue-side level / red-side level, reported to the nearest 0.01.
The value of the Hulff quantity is 0.91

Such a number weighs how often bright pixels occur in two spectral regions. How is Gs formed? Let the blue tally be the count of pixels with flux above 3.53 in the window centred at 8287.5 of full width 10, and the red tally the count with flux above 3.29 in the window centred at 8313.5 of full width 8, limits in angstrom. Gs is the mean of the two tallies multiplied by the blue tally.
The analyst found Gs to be 33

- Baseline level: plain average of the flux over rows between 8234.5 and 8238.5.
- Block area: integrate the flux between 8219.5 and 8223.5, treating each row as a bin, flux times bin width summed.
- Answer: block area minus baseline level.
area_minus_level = 9.6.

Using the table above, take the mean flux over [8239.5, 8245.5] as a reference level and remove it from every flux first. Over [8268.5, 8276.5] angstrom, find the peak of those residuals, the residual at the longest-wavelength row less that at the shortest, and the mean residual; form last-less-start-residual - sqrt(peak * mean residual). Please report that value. -1.7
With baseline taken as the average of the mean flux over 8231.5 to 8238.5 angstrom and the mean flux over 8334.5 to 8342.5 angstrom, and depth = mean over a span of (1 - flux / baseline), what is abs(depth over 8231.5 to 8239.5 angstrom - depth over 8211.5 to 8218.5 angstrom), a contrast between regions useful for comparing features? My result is 0.058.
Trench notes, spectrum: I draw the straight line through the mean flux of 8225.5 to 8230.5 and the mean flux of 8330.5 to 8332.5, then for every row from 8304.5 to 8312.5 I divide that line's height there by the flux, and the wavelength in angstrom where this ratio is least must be 8306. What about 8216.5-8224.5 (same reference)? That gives 8219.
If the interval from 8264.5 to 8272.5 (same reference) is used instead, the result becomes 8269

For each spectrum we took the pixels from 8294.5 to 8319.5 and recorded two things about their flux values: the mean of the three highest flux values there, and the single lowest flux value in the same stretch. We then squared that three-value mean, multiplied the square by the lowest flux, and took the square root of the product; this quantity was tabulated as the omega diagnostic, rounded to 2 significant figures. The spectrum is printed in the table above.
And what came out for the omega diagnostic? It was 6.0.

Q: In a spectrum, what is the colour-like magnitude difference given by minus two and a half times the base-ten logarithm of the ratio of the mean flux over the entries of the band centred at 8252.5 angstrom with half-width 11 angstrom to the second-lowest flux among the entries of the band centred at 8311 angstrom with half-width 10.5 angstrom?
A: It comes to -0.23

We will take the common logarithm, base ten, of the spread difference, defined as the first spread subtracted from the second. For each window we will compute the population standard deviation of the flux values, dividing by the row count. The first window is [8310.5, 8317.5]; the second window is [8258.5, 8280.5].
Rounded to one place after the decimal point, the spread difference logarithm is -1.1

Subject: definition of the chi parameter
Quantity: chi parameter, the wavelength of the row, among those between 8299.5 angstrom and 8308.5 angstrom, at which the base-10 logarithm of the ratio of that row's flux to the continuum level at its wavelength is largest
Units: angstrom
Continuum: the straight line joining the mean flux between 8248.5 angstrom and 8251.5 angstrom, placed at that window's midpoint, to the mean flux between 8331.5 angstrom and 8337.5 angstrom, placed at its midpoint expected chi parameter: 8306 angstrom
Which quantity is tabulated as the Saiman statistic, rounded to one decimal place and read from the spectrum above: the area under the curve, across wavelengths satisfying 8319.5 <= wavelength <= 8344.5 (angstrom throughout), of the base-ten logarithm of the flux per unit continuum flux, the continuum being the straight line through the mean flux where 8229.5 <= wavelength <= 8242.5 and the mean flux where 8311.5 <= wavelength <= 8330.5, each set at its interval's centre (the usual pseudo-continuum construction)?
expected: -1.0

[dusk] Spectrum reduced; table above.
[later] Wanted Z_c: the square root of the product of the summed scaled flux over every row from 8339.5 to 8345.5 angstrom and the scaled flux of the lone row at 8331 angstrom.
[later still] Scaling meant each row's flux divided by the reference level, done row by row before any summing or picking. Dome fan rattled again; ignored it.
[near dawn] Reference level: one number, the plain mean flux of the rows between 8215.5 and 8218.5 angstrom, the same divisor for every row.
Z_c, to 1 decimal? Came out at 2.0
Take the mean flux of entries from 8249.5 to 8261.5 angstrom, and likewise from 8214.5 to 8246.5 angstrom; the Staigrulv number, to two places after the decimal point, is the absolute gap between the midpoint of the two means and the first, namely 0.23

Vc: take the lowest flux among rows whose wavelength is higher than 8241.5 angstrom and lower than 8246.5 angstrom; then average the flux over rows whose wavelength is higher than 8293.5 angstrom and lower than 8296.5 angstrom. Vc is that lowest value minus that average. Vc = -0.14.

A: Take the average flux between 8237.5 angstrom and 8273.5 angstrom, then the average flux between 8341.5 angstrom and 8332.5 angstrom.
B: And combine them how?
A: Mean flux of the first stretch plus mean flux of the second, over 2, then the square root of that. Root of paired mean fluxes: 1.88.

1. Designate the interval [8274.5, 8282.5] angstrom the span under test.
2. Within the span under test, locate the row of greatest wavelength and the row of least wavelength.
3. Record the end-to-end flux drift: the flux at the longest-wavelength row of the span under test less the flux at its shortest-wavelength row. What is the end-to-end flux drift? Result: -1.4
